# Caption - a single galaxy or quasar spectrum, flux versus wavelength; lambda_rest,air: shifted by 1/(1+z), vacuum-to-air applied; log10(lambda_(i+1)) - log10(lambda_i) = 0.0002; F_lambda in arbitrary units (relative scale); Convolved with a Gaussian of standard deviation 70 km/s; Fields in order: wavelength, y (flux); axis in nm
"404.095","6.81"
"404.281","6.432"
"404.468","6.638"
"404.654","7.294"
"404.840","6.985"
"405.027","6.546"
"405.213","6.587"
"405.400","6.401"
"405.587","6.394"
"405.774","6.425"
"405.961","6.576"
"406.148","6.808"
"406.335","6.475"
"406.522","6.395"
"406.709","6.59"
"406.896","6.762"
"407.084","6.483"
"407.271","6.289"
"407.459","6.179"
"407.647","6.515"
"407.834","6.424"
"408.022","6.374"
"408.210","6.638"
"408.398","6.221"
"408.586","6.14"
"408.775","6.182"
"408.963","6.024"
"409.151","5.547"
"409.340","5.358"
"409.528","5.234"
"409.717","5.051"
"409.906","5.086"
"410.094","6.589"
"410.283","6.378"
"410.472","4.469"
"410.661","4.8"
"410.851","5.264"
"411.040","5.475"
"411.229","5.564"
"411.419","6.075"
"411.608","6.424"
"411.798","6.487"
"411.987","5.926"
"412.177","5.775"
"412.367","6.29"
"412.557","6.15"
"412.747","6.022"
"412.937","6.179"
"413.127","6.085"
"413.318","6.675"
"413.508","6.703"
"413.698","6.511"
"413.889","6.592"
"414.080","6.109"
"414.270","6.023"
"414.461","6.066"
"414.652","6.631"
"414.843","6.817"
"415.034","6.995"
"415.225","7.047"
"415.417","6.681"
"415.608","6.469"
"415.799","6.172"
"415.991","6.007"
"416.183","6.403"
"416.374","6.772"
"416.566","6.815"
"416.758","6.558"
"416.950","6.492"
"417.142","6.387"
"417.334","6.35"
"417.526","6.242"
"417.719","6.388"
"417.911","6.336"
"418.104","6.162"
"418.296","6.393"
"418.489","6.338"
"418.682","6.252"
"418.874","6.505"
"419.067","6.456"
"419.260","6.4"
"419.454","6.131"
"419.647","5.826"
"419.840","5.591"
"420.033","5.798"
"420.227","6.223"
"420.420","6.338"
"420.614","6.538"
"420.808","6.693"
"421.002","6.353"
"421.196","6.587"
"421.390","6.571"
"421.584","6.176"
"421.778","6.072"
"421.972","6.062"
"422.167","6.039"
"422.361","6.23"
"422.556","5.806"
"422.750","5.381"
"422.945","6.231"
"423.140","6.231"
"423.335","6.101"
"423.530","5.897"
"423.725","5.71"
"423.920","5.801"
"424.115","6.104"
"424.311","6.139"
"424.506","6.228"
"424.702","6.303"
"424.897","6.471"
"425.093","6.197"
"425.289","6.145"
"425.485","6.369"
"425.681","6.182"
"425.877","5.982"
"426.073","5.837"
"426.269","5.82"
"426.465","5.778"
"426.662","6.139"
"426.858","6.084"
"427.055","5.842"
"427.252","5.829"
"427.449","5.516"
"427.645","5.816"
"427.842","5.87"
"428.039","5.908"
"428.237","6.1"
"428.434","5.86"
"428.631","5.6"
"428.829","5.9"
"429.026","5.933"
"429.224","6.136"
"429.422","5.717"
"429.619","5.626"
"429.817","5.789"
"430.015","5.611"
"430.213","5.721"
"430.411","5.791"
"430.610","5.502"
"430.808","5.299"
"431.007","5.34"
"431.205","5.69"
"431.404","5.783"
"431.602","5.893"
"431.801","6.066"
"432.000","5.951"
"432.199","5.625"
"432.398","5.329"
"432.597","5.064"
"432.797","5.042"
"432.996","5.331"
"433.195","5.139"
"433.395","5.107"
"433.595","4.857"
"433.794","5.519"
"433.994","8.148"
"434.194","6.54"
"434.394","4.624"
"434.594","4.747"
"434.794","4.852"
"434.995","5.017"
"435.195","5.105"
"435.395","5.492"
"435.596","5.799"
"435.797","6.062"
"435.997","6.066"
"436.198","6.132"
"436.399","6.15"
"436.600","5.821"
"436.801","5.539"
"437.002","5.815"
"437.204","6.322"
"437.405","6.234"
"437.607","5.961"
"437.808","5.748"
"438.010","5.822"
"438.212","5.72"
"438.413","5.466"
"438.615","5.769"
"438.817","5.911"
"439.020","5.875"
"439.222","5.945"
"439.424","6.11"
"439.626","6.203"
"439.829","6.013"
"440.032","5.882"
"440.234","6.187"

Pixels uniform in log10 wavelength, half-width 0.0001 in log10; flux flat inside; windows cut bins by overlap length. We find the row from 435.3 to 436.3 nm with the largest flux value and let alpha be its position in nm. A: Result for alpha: 436.198 nm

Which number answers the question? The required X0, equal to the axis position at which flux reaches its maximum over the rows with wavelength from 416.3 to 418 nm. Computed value 416.566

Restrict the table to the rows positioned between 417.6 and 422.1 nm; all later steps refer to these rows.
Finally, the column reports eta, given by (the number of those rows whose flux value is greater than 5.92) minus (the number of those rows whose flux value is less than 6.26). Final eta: 10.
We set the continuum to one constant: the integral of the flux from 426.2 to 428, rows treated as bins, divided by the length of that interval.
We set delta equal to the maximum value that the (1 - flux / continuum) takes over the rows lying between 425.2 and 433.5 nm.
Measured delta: 0.14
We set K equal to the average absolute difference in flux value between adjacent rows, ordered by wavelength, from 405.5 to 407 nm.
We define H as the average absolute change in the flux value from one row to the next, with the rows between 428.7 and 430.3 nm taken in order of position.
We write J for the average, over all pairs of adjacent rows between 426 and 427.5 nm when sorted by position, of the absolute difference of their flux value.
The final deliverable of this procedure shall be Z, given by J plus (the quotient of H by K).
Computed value 1.2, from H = 0.17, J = 0.149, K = 0.17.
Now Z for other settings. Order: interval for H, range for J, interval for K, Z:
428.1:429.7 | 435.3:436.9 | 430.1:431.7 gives 1.5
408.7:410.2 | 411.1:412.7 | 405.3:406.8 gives 2.9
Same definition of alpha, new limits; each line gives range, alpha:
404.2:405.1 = 404.654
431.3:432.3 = 431.801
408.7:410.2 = 410.094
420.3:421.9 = 420.808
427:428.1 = 428.039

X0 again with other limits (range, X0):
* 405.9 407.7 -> 406.148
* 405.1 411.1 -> 406.148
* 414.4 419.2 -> 415.225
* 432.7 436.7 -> 433.994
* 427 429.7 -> 429.224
